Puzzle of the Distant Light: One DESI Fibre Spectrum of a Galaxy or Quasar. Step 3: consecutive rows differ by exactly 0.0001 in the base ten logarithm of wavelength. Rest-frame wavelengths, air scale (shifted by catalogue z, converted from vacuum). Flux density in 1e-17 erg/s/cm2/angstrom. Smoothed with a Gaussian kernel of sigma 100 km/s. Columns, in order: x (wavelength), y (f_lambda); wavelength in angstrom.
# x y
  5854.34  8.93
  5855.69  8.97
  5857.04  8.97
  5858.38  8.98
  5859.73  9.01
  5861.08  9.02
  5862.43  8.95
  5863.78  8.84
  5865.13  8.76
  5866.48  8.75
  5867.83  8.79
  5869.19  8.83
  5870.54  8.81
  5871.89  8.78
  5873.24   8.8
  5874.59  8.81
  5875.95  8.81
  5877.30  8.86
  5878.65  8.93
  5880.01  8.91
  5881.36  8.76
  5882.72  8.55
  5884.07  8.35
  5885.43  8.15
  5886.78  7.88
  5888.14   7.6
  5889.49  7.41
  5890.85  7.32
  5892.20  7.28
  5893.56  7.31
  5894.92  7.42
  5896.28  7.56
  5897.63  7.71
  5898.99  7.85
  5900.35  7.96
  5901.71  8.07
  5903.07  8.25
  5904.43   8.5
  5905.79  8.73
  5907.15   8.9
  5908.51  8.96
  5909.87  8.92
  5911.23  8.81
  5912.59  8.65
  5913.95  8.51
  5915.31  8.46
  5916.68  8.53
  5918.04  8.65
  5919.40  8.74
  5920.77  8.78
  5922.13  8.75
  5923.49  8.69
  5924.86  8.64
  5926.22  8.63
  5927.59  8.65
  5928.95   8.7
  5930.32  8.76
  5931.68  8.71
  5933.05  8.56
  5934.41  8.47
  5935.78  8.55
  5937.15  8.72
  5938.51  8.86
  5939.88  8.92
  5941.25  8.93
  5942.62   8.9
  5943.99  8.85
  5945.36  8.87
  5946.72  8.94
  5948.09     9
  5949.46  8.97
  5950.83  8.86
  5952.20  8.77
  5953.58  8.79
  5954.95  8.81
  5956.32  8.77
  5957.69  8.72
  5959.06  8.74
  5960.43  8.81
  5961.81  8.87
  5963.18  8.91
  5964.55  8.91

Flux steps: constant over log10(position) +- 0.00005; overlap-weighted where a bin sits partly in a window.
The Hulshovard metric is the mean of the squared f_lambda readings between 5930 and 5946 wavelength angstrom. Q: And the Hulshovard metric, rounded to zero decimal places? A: 77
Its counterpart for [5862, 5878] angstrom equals 78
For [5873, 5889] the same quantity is 73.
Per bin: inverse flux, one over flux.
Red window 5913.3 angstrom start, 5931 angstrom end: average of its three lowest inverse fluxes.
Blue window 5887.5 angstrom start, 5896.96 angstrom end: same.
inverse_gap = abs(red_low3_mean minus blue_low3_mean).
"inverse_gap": 0.0188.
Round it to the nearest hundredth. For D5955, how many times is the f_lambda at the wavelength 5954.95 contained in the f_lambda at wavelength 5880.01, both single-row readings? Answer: 1.01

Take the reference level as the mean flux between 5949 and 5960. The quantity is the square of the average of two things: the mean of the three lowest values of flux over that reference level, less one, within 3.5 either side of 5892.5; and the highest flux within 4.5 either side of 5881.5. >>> 19.2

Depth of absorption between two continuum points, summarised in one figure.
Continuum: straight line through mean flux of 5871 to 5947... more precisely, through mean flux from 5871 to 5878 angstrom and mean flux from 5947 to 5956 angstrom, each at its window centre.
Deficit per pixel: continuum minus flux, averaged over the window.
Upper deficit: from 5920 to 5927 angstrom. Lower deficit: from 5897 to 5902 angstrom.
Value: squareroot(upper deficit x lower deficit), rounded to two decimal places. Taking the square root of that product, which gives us 0.37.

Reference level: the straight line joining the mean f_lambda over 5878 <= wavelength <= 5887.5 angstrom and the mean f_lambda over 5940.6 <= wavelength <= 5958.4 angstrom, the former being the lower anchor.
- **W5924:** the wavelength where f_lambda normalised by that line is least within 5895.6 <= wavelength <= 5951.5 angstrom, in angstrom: 5896.28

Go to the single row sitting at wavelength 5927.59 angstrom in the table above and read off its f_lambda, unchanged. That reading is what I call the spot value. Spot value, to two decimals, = 8.65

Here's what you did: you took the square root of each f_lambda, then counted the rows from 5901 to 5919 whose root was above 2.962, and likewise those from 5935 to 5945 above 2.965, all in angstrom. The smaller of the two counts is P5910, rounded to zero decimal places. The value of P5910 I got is 4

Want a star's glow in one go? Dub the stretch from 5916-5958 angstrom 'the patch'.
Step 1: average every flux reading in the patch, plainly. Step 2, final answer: 8.76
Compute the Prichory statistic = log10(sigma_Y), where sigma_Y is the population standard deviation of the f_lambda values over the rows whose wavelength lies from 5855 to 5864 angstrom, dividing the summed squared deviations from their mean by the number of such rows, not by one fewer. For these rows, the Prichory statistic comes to -1.3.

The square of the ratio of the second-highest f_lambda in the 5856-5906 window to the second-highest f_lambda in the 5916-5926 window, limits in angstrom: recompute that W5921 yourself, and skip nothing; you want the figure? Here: 1.06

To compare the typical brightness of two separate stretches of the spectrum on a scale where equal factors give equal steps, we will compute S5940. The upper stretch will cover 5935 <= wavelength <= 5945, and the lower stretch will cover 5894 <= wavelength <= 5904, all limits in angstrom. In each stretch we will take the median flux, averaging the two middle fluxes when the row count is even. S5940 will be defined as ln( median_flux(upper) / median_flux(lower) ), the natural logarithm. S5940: 0.12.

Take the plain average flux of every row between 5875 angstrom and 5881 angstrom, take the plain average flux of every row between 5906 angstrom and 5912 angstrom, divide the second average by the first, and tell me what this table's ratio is 1.002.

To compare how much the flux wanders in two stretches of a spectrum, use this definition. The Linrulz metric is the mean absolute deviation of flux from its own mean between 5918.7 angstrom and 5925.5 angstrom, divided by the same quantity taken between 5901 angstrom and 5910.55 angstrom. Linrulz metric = 0.1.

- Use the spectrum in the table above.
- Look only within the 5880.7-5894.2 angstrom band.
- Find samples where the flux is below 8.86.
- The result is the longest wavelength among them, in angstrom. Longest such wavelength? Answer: 5893.56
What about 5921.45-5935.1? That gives 5934.41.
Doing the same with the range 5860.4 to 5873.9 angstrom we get 5873.24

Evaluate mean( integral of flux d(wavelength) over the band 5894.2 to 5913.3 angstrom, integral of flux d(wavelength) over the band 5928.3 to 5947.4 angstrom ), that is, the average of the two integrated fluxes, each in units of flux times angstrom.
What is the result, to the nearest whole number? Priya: 163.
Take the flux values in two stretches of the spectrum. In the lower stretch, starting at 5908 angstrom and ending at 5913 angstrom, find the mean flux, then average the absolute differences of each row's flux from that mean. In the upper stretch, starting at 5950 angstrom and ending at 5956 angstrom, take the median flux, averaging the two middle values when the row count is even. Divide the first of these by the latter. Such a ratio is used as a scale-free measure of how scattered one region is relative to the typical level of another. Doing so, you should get 0.012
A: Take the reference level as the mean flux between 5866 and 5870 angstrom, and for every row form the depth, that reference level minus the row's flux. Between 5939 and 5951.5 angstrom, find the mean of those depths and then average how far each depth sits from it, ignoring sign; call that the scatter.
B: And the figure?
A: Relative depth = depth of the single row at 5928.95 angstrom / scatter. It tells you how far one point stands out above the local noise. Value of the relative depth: 2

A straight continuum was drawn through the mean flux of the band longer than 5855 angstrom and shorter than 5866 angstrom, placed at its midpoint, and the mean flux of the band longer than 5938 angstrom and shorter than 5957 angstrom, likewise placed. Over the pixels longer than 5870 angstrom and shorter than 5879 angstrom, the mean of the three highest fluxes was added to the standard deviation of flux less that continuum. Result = 8.9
